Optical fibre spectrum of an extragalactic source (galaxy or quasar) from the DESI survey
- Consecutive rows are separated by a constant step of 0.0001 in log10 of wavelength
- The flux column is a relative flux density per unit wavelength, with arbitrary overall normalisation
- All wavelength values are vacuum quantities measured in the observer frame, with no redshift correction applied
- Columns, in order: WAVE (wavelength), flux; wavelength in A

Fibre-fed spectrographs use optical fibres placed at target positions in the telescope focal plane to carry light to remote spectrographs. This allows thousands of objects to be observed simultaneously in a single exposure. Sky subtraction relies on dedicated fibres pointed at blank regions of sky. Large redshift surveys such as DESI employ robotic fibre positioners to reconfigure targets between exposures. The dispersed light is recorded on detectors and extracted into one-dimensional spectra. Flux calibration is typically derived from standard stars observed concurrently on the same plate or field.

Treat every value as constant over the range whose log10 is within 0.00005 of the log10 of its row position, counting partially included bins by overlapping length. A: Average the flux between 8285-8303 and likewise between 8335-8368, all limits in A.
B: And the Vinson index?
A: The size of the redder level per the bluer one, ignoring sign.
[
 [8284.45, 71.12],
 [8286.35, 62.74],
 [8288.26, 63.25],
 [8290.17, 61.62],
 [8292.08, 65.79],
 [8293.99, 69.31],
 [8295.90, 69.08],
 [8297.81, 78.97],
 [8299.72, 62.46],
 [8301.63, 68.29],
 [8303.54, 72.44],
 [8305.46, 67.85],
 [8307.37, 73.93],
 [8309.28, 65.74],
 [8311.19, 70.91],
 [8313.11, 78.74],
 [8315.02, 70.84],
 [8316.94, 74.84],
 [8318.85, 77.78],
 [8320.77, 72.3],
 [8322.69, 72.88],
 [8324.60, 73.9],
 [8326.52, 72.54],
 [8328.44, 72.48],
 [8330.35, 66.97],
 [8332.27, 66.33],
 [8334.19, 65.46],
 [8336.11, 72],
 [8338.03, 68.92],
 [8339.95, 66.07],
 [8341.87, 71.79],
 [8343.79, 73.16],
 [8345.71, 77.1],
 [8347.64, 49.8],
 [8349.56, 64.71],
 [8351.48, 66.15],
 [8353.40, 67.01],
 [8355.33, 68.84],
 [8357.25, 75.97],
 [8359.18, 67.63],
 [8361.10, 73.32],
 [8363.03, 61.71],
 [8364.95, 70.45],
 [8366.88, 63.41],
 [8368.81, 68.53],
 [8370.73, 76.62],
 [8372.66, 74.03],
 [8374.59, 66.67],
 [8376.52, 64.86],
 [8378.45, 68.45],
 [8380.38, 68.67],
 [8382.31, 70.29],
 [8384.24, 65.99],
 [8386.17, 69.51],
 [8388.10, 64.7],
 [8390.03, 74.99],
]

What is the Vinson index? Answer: 1.02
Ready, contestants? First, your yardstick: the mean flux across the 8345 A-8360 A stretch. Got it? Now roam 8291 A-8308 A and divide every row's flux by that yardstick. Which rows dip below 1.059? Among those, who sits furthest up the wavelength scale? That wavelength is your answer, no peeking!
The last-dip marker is 8305.46 A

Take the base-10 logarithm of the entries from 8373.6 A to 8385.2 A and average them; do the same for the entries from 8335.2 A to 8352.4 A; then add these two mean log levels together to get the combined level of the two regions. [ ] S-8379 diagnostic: 3.66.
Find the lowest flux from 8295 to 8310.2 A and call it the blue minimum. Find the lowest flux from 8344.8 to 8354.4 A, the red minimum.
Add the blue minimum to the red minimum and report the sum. 112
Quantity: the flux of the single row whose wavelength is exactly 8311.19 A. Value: 70.91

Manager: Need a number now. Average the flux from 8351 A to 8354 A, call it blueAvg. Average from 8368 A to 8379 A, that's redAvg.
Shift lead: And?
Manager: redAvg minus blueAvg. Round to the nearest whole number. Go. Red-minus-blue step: 3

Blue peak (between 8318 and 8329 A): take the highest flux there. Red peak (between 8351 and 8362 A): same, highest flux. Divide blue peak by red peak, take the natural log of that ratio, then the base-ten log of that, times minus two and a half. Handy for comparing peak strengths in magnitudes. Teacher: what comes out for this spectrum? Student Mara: 4.1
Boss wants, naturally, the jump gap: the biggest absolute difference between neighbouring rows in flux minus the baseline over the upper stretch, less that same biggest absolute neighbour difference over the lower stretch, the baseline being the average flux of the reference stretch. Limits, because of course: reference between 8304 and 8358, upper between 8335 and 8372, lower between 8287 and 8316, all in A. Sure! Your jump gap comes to 11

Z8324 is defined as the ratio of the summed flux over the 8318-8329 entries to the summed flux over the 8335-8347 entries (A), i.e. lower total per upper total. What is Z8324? 1.030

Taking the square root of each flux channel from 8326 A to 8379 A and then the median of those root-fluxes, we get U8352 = 8.28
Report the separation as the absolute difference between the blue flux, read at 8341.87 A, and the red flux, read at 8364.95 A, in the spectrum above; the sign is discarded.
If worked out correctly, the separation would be 1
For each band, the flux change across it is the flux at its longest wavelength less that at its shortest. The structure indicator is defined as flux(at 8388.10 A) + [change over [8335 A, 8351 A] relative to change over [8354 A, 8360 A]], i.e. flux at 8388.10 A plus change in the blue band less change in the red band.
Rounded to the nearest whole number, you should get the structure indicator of 59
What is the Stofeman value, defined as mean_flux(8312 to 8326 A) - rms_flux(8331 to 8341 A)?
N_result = 7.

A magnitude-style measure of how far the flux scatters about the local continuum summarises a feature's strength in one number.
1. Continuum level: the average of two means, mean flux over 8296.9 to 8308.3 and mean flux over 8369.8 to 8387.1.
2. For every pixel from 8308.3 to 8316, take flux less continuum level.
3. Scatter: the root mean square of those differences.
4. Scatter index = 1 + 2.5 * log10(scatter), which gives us 2.72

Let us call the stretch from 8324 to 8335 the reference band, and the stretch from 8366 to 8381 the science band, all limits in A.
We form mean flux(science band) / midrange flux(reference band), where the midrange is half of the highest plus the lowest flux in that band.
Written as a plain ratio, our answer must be 0.989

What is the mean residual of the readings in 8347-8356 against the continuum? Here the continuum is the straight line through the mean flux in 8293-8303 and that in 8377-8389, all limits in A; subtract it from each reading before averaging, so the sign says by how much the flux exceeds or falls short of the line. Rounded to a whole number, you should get -5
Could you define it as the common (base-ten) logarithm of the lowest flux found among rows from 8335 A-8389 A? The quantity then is 1.70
